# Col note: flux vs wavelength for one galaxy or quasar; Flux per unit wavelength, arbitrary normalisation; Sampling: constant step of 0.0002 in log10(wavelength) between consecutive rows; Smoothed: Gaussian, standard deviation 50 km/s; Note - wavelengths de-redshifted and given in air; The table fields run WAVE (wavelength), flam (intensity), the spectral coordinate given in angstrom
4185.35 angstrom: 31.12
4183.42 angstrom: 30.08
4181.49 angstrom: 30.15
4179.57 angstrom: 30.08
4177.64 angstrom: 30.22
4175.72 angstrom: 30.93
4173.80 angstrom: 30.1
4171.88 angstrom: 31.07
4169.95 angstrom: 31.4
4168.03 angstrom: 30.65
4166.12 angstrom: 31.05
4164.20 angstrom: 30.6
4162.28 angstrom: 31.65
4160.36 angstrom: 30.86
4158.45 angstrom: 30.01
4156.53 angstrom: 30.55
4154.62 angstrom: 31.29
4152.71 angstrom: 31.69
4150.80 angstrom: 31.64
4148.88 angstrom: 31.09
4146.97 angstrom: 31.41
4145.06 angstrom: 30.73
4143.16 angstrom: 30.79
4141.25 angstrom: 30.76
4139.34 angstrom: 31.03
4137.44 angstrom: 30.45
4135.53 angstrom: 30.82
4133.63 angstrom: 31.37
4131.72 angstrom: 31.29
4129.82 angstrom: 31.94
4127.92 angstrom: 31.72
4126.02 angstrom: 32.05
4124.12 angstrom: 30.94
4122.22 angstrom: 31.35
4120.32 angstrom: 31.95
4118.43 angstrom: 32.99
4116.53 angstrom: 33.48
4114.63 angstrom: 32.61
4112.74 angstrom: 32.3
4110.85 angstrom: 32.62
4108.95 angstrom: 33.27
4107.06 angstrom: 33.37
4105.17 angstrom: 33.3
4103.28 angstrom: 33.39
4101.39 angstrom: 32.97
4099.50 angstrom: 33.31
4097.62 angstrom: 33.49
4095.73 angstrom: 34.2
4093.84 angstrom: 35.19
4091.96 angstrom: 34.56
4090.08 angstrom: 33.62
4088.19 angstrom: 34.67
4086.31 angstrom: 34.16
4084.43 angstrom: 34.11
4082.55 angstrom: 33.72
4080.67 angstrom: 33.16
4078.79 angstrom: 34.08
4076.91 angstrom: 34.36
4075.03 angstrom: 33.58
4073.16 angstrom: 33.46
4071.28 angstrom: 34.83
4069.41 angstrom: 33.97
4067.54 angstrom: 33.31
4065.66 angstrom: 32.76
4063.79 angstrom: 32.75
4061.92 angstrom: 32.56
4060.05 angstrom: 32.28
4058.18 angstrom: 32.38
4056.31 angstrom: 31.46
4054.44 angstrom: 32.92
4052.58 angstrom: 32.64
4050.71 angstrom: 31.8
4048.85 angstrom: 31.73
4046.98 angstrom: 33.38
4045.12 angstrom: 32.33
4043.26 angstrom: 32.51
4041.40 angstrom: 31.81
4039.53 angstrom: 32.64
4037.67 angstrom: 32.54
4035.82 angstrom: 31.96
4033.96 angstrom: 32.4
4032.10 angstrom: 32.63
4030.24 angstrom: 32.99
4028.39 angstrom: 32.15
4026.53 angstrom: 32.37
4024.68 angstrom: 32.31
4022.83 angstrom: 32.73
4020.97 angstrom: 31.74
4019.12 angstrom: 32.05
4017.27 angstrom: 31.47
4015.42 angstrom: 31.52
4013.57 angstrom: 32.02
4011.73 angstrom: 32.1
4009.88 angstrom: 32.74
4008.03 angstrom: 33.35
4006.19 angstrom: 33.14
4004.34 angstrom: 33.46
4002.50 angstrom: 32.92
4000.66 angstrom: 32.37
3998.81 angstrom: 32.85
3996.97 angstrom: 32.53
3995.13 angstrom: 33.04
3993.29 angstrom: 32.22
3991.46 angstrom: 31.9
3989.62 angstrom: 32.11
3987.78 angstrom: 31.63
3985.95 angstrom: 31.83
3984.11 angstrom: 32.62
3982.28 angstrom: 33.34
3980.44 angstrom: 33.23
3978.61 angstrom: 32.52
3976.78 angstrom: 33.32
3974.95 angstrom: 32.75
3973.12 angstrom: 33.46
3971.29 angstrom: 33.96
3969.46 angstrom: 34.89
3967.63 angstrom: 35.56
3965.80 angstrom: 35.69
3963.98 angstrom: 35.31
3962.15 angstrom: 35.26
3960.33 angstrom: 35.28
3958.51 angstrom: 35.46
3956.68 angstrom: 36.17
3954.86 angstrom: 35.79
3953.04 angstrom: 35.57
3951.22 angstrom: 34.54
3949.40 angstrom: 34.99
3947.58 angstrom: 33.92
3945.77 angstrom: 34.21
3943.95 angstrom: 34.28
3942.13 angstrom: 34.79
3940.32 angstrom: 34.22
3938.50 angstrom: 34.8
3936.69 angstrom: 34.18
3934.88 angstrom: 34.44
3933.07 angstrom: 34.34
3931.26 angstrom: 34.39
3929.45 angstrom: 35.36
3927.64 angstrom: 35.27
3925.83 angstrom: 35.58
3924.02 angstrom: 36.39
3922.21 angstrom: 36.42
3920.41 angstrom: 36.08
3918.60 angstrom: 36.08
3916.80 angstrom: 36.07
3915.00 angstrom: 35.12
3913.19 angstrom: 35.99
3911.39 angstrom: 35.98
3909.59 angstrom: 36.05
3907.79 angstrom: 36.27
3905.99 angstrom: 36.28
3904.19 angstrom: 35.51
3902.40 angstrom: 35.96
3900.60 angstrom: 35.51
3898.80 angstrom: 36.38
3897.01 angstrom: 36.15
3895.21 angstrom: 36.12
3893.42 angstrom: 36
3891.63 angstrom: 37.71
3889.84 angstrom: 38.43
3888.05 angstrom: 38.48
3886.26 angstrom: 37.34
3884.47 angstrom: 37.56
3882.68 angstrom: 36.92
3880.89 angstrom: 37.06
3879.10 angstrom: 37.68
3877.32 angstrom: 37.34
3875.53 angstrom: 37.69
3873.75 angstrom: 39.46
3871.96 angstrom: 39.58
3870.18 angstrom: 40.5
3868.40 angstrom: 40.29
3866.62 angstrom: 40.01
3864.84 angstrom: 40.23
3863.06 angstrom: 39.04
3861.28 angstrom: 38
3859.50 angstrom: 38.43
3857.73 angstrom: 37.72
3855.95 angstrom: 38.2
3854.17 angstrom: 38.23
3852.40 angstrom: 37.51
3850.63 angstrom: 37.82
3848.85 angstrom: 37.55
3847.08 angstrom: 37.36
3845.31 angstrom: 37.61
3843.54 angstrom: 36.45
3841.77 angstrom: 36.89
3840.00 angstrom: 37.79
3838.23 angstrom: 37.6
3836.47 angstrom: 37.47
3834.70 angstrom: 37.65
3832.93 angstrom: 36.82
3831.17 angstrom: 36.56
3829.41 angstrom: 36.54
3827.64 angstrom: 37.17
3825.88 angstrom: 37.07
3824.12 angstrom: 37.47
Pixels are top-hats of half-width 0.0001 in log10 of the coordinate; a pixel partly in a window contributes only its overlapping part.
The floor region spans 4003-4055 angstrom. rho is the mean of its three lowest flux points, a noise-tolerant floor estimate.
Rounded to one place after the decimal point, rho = 31.6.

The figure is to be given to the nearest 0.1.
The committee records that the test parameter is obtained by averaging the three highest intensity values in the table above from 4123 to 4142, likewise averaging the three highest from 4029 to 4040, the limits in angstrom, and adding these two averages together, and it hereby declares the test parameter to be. 64.7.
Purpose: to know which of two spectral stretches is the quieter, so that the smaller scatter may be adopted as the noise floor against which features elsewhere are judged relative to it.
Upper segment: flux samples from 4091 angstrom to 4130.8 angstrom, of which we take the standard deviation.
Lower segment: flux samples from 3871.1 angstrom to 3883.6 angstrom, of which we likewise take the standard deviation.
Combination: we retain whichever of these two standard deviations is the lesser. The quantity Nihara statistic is 1.0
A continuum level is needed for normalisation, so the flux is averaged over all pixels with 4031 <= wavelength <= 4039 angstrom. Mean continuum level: 32.4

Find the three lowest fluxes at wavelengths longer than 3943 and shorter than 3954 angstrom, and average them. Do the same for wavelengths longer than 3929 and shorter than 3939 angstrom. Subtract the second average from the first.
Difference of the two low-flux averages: -0.2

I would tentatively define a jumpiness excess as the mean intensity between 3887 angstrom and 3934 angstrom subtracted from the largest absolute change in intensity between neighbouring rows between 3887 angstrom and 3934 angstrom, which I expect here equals -34.4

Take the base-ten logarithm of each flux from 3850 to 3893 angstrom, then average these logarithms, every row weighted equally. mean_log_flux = 1.58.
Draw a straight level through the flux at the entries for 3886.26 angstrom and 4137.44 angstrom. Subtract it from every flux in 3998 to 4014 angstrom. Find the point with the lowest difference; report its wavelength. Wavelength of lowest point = 4000.66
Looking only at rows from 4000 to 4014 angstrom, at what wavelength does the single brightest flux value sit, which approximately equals 4004.34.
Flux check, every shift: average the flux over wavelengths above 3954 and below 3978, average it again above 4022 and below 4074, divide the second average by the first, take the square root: 0.97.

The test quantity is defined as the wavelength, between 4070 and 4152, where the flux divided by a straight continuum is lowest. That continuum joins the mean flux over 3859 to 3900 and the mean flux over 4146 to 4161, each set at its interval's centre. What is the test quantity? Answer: 4137.44 angstrom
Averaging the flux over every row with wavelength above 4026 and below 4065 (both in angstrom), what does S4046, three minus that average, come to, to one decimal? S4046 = -29.4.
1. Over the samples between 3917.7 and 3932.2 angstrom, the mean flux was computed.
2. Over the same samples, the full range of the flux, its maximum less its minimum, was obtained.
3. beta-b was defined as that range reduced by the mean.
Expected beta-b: -33.7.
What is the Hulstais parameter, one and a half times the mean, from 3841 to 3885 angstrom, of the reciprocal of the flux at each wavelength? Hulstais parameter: 0.039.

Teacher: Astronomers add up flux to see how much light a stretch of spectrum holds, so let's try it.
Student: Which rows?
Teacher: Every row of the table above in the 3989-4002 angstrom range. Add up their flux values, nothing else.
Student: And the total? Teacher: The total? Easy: 227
